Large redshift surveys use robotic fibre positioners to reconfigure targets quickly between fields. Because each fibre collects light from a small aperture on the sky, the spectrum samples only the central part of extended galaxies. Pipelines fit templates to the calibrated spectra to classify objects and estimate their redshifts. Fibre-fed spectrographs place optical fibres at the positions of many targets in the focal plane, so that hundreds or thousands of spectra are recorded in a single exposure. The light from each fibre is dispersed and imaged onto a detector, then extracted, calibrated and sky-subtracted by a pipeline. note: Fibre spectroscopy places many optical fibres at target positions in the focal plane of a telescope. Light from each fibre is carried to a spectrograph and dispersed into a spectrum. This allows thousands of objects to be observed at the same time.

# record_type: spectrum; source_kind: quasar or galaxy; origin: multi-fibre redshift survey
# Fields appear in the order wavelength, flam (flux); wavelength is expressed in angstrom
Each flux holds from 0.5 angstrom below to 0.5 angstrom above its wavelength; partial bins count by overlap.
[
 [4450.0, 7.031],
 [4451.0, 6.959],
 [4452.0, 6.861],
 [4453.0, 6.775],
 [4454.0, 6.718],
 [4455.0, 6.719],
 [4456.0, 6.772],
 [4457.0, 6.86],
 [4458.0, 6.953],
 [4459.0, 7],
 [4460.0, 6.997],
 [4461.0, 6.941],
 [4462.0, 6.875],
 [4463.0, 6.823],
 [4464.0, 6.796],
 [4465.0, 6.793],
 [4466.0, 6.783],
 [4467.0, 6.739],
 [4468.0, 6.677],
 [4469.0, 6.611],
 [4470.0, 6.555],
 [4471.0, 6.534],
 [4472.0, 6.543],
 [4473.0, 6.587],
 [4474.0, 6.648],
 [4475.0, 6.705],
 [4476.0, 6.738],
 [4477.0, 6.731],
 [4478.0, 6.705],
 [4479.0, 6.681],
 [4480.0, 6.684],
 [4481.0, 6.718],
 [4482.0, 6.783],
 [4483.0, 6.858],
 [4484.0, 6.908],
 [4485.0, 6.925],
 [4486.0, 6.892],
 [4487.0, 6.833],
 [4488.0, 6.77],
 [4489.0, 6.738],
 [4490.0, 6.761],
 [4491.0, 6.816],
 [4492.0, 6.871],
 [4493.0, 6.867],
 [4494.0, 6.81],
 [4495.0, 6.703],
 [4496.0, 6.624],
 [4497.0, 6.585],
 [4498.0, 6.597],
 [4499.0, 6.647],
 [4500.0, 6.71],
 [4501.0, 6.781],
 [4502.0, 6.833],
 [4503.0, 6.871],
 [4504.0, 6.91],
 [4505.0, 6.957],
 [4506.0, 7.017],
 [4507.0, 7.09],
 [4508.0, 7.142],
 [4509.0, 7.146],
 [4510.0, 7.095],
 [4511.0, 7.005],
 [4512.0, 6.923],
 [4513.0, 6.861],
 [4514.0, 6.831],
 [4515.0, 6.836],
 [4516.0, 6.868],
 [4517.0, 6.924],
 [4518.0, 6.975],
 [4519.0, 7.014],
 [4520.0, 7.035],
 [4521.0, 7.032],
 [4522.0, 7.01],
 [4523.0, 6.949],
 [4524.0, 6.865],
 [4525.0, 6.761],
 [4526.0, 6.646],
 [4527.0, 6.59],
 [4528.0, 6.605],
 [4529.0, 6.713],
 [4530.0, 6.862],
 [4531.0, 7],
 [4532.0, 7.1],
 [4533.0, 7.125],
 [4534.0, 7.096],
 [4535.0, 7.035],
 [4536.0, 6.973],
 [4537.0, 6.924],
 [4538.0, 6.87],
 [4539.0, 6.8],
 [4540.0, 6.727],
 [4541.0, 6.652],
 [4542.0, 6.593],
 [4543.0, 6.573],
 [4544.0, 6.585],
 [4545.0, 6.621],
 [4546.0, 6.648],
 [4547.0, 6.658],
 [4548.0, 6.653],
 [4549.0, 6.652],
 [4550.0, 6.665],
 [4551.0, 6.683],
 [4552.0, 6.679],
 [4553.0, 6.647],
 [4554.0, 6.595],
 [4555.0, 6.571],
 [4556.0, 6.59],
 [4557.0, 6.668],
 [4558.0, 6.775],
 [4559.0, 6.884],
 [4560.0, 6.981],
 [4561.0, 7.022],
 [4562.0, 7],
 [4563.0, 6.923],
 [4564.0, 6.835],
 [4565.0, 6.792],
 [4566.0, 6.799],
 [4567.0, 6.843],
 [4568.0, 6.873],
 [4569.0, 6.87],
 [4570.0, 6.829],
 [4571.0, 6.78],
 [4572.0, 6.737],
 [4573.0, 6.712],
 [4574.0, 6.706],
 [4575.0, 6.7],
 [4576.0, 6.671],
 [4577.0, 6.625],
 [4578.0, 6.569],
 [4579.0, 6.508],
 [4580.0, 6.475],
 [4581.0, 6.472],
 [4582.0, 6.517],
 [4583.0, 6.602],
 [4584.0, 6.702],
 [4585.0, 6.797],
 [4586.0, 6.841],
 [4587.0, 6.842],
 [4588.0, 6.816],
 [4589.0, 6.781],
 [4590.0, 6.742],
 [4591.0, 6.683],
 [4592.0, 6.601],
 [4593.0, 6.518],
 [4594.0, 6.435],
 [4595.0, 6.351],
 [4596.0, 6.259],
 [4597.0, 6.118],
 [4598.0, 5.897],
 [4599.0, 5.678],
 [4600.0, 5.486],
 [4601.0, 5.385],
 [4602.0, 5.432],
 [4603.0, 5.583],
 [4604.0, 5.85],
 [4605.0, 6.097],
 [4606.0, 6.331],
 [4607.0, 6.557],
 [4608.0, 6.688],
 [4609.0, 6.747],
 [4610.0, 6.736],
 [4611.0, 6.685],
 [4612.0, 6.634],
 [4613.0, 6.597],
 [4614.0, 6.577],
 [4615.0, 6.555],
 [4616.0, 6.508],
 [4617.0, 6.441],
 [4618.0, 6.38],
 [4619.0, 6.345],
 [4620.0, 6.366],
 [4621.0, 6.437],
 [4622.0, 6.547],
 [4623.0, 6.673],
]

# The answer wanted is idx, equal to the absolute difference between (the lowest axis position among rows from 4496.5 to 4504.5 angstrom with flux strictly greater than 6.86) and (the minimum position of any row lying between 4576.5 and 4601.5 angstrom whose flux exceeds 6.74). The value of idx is 82 angstrom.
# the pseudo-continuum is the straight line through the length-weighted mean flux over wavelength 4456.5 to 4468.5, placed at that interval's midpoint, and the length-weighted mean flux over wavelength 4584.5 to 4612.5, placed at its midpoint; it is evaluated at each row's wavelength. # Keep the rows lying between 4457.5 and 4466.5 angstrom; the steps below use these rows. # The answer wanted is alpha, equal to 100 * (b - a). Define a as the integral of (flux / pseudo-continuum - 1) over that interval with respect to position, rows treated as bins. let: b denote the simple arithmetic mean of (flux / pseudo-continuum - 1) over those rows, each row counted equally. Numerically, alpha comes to -3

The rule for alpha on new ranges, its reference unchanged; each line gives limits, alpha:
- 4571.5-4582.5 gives -29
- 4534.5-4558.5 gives -58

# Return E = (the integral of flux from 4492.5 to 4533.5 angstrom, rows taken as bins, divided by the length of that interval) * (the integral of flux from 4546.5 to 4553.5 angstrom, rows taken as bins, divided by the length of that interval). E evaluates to 45.8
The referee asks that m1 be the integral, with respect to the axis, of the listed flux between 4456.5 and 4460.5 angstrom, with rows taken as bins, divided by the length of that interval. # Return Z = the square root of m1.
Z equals 2.64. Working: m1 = 6.95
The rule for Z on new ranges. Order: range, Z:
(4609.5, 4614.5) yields 2.58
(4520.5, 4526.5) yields 2.62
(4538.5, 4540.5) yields 2.60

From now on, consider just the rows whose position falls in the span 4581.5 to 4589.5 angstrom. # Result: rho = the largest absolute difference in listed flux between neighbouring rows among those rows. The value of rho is 0.10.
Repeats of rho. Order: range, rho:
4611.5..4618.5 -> 0.07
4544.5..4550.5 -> 0.03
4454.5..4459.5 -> 0.09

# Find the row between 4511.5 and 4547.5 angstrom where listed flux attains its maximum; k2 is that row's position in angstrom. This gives 4533.0 angstrom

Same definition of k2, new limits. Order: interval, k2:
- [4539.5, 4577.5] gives 4561.0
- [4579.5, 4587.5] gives 4587.0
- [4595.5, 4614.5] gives 4609.0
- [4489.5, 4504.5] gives 4504.0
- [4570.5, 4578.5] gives 4571.0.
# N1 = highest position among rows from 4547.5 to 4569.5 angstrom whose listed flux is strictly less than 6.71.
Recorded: 4557.0 angstrom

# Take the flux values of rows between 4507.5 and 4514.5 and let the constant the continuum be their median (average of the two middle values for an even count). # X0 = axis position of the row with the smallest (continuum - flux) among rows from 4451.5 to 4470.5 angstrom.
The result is 4459.0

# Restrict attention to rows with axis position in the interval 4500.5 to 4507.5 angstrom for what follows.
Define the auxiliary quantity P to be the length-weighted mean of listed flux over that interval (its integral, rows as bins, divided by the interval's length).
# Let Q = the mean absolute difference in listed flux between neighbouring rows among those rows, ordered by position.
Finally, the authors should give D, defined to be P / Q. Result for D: 134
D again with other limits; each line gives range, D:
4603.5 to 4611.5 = 47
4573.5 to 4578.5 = 194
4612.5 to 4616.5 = 221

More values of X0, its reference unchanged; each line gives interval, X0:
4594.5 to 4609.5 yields 4609.0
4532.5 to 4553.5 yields 4533.0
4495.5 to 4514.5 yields 4509.0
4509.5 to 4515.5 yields 4510.0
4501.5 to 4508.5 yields 4508.0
